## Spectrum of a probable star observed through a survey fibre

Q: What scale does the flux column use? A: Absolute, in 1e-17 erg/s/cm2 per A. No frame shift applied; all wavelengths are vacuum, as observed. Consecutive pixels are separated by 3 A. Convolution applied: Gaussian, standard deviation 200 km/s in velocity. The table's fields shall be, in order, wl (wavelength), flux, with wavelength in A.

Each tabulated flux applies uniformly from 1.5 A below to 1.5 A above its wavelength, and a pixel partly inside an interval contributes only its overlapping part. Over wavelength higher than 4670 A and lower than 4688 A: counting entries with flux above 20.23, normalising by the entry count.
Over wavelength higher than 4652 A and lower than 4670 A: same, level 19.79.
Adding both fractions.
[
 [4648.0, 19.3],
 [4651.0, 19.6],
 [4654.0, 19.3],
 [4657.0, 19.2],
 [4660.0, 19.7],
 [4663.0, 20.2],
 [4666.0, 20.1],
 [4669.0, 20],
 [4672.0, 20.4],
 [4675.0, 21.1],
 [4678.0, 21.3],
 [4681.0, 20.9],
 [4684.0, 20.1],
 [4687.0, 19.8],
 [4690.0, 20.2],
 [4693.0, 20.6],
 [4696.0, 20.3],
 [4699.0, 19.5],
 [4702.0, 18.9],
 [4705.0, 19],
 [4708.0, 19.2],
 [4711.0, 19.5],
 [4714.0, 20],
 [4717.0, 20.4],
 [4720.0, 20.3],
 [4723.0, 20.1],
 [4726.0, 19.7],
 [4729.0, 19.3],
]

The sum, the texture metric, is 1.2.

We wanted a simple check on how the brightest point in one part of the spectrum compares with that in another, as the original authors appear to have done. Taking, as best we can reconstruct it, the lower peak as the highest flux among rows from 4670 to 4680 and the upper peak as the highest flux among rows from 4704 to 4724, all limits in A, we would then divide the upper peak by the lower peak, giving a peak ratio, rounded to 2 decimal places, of 0.96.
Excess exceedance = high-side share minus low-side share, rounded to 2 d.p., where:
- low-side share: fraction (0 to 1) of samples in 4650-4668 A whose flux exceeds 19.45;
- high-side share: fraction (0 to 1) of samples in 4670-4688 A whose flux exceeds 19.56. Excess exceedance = 0.33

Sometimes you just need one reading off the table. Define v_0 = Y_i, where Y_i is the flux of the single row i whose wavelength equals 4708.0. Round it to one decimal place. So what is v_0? 19.2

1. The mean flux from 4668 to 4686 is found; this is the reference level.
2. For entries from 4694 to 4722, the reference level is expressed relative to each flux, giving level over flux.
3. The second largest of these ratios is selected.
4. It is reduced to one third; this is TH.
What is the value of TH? 0.362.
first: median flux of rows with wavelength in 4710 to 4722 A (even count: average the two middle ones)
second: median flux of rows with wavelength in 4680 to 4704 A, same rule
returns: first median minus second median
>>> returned 0.0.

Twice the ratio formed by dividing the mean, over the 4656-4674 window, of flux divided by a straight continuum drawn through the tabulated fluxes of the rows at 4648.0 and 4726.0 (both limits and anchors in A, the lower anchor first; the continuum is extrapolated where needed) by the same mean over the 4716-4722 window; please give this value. 1.99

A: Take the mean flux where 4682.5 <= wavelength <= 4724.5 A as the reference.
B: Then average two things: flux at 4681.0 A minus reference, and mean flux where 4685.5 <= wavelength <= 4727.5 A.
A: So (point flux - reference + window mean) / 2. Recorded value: 10.4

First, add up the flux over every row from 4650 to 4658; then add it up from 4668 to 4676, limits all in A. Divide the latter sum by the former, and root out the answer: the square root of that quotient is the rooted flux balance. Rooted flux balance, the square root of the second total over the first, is 1.03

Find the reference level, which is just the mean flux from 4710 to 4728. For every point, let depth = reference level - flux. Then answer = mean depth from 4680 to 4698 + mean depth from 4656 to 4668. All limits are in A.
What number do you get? -0.12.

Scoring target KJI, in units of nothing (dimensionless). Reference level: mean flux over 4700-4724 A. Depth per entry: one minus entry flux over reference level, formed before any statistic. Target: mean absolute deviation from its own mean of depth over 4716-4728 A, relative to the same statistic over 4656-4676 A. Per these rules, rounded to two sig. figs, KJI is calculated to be 0.56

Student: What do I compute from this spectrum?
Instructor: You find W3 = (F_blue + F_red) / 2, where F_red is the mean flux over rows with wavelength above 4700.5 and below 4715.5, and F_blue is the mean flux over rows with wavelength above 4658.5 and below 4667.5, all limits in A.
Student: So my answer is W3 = 19.7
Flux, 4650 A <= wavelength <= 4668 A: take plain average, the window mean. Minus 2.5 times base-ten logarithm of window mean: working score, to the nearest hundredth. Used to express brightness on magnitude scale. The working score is -3.24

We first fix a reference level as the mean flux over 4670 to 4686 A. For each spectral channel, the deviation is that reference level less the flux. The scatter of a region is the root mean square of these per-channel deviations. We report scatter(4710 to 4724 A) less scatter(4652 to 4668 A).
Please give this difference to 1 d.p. -0.4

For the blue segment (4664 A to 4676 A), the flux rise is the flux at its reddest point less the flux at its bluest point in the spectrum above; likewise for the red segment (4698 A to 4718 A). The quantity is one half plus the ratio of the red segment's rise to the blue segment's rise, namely 1.4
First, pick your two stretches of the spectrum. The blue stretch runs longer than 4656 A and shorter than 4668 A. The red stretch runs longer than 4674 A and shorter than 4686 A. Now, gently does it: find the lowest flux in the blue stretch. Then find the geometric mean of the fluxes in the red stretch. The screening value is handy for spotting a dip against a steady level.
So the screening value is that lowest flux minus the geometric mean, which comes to -1.6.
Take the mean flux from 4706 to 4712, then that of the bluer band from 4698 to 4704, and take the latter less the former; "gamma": -0.15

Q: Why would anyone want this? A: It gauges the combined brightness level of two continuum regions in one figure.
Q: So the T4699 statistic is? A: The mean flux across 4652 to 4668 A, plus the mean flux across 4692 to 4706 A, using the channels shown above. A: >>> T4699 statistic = 39.4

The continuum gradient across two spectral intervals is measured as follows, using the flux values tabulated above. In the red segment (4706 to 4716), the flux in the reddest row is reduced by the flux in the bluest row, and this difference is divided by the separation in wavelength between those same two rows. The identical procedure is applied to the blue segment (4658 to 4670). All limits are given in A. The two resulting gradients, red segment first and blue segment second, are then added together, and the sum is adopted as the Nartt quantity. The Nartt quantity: 0.17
